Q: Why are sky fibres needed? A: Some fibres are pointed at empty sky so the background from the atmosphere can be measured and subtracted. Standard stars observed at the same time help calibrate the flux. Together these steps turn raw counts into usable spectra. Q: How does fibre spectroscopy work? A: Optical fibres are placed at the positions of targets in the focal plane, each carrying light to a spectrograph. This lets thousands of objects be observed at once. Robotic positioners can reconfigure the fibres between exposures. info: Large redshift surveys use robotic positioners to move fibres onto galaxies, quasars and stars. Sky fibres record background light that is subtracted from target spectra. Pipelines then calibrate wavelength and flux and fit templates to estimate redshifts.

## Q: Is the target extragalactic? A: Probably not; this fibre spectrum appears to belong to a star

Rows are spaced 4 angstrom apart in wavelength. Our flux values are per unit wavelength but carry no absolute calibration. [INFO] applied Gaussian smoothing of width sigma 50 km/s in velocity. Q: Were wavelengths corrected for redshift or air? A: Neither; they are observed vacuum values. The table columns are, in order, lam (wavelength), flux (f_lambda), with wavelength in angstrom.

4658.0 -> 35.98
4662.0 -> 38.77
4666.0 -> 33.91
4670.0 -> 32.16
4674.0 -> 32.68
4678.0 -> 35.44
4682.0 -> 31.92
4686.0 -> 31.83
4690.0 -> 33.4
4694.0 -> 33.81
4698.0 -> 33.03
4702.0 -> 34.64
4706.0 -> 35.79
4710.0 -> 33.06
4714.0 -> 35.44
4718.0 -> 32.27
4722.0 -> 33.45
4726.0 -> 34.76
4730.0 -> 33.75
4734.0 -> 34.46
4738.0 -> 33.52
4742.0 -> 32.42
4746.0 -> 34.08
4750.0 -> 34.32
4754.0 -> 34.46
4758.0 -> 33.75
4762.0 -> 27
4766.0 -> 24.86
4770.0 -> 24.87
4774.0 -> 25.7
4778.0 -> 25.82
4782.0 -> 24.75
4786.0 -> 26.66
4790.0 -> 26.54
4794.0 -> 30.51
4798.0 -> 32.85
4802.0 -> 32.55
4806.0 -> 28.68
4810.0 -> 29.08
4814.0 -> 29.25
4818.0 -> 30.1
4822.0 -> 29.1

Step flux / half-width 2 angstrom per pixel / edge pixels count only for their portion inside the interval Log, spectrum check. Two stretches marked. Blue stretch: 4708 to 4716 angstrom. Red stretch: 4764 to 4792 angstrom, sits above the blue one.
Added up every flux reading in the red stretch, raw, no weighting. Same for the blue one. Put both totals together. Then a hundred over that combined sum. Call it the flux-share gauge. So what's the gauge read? 0.40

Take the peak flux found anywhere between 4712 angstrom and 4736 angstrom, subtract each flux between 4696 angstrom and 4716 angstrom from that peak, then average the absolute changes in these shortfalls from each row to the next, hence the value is 2.0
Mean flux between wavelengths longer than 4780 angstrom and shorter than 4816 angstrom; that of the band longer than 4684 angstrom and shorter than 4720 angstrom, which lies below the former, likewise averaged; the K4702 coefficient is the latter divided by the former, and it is 1.16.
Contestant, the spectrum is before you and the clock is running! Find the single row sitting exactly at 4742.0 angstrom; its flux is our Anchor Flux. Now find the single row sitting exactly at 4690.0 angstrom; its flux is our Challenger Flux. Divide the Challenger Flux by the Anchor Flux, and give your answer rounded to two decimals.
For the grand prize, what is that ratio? 1.03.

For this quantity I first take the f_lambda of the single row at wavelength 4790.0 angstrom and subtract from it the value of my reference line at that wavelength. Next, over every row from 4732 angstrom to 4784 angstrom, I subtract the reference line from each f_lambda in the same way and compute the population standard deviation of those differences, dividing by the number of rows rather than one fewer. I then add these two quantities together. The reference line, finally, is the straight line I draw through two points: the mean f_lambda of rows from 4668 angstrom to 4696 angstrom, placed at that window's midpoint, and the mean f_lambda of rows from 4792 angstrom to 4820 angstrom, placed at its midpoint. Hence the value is 0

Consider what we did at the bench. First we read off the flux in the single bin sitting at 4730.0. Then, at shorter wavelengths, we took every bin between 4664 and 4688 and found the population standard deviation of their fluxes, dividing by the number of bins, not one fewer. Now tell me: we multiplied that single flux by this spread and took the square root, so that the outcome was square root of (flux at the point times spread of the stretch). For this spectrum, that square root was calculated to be 6.6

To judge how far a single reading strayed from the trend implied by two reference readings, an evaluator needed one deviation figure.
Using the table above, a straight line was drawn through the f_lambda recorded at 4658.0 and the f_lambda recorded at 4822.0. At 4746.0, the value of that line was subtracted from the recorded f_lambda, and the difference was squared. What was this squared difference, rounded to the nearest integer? 3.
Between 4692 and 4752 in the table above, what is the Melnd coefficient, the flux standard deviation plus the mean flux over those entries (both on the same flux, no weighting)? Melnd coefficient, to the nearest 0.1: 34.9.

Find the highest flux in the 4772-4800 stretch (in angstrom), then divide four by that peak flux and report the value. 0.122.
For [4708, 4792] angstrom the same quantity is 0.113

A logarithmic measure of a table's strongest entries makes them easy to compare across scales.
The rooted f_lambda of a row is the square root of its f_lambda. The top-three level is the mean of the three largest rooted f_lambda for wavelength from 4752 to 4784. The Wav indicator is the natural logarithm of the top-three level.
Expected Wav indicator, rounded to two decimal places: 1.73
